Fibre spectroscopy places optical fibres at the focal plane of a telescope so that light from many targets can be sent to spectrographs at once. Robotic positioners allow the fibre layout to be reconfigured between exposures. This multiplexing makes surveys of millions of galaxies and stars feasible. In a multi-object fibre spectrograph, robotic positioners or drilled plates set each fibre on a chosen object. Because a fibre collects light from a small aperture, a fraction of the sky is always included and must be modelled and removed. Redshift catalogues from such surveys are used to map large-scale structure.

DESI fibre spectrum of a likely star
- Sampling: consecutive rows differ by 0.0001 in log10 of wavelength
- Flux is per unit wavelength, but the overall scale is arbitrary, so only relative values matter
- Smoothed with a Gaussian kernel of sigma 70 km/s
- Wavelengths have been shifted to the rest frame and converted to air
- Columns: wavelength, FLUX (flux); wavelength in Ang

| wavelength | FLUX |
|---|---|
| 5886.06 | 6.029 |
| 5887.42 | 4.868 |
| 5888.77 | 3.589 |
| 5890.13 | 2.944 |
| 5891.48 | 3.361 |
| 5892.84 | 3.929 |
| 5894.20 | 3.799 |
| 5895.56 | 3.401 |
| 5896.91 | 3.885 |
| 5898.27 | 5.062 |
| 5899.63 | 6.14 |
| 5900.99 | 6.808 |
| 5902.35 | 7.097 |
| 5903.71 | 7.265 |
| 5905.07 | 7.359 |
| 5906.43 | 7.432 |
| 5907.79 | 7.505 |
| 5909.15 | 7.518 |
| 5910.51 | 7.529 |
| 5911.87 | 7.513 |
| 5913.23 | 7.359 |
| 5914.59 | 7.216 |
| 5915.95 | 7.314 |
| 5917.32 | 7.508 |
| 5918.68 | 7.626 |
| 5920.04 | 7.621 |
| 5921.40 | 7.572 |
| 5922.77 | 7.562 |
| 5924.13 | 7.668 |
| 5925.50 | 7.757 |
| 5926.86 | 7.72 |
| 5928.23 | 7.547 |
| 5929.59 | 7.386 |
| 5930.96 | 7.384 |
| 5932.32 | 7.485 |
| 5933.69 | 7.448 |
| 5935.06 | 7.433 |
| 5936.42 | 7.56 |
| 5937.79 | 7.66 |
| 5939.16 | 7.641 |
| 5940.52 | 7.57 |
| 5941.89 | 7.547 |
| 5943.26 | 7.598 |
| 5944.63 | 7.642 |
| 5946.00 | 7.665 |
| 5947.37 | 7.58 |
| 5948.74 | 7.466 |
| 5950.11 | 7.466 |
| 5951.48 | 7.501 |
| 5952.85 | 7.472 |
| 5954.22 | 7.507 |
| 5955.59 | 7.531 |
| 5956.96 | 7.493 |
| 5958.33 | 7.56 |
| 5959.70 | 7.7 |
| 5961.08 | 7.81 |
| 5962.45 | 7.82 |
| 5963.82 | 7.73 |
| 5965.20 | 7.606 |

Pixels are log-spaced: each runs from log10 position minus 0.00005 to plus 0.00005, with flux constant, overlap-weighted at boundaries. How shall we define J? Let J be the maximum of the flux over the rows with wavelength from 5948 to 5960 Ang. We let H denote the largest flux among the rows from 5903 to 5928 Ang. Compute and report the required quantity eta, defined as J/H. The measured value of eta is 0.99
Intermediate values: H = 7.757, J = 7.7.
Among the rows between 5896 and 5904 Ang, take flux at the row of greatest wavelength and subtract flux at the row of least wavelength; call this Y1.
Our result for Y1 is 3.38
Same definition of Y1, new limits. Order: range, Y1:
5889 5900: 3.20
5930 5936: 0.05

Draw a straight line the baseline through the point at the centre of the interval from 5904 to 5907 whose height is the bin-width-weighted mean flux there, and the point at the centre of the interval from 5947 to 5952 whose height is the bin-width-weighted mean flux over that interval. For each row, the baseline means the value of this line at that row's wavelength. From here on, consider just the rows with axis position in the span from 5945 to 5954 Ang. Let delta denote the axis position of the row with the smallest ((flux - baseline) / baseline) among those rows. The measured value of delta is 5952.85 Ang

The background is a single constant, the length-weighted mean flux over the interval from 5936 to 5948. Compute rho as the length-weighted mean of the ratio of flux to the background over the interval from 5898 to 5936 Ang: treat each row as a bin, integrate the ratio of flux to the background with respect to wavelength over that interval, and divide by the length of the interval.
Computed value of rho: 0.97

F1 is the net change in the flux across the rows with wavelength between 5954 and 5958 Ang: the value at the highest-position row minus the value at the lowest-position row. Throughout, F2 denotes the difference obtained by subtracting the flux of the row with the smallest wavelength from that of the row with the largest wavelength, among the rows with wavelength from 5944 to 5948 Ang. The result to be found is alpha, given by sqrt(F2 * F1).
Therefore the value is 0.03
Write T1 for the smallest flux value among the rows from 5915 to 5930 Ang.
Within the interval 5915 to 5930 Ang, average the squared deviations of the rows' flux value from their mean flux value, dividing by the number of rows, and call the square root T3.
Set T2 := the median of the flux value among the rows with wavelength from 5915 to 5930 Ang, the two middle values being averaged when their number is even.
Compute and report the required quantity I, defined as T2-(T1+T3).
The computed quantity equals 0.13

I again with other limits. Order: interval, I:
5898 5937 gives 1.90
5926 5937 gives -0.02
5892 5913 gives 2.12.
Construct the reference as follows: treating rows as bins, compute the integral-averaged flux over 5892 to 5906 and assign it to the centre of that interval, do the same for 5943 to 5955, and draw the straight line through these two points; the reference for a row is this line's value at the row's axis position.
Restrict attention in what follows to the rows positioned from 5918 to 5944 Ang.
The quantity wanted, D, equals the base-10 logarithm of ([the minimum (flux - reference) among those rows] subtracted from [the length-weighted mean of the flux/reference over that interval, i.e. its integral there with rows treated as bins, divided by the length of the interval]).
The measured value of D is -0.1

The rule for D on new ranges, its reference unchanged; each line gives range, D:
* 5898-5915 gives 0.2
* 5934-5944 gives -0.1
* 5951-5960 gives 0.1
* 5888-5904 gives 0.5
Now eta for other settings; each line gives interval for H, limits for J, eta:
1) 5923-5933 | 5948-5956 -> 0.97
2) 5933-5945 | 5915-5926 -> 1.01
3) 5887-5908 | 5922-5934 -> 1.03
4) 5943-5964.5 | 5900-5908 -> 0.96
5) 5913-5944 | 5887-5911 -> 0.97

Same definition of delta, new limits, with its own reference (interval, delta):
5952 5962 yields 5952.85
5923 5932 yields 5930.96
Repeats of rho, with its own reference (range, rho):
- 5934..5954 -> 0.99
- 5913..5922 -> 0.98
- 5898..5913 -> 0.93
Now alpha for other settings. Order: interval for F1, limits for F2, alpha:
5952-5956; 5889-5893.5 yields 0.24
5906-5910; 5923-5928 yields 0.07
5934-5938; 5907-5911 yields 0.07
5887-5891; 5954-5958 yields 0.16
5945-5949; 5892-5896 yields 0.32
